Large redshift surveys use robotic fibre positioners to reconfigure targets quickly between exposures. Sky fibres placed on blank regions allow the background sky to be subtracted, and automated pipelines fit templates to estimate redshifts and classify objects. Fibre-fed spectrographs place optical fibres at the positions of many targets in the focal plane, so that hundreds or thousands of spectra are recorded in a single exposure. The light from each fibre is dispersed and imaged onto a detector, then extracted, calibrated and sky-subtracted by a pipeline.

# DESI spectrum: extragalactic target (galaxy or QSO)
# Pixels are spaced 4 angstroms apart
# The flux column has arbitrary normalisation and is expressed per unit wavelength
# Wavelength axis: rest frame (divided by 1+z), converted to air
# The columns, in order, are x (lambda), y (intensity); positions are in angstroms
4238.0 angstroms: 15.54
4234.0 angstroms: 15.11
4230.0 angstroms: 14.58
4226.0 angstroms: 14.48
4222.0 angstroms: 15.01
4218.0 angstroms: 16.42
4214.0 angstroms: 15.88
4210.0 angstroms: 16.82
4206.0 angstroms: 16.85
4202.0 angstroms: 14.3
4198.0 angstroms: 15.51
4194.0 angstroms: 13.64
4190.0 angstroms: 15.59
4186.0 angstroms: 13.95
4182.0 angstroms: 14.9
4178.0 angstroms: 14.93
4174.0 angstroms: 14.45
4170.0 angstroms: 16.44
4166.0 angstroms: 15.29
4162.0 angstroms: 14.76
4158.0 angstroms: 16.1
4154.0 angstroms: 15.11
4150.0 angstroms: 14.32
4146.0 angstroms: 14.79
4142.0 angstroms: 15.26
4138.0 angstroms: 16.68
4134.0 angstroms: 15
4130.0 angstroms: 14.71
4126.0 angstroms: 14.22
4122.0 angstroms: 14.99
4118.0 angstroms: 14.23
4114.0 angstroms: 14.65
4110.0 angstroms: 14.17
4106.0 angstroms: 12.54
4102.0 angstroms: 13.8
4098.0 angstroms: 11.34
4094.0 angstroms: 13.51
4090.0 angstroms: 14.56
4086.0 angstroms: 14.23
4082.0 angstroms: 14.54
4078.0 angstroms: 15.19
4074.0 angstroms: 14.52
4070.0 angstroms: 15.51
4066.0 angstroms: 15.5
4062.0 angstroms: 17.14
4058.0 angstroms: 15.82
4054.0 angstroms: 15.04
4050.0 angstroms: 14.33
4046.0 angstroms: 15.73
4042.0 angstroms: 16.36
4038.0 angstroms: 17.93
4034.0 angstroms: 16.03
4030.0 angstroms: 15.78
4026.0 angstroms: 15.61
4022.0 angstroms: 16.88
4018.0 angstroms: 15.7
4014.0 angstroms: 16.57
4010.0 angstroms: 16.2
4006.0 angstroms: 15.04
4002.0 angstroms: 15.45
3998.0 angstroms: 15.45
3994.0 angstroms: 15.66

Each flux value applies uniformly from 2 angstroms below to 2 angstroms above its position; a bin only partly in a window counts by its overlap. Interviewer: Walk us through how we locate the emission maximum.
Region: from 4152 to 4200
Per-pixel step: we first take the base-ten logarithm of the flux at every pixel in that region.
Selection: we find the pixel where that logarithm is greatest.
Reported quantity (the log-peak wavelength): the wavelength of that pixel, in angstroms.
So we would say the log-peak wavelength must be 4170.0 angstroms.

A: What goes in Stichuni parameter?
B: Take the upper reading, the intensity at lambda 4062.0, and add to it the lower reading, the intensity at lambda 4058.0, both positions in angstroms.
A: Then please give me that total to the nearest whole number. 33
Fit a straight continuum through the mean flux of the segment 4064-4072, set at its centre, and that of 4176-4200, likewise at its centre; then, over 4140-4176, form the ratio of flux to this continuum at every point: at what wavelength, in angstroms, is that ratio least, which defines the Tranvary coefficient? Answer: 4150.0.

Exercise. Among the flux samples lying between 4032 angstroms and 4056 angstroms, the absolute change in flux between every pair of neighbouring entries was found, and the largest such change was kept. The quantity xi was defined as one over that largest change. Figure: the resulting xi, 0.53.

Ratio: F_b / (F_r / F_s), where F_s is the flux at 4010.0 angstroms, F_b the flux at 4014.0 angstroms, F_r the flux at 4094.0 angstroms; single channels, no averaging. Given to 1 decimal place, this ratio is 19.9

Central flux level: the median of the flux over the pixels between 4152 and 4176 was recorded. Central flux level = 15.2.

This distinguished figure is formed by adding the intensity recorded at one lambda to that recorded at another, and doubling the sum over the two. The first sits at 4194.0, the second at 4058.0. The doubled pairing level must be 58.9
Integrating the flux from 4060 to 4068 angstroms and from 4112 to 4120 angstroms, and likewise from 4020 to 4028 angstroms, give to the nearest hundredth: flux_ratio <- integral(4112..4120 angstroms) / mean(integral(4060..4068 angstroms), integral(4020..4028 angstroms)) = 0.89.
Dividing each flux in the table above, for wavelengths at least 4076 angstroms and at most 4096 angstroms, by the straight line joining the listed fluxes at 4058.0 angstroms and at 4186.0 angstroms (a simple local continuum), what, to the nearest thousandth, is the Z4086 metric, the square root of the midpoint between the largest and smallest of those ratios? 0.965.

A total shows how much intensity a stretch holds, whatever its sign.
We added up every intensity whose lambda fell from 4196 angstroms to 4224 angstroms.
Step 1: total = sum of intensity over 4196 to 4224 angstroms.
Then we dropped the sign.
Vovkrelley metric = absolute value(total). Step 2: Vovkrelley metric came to 111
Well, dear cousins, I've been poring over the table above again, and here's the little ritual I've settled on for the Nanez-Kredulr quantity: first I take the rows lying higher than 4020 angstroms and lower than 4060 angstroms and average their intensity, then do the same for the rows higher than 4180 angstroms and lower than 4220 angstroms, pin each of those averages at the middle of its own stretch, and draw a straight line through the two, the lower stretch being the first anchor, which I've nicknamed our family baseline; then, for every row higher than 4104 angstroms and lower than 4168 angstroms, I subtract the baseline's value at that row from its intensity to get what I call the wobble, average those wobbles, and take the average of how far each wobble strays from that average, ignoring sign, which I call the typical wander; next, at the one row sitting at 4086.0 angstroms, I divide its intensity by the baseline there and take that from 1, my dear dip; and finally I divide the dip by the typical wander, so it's 0.15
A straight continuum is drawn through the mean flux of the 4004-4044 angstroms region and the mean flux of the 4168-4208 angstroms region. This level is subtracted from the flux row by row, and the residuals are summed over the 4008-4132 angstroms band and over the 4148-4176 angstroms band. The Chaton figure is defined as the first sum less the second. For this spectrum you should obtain -25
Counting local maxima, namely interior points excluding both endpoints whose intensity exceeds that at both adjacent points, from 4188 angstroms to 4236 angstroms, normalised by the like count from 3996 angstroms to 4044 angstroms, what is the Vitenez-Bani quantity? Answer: 1.0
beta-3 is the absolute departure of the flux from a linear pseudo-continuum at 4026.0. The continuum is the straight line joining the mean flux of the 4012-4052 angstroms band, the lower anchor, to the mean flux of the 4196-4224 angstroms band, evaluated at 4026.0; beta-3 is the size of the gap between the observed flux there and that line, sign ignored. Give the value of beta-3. 0.49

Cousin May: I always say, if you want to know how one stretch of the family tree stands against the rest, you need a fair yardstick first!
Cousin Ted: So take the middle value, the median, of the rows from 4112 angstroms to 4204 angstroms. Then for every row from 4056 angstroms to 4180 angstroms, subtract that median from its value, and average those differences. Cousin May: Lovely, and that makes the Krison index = -0.1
